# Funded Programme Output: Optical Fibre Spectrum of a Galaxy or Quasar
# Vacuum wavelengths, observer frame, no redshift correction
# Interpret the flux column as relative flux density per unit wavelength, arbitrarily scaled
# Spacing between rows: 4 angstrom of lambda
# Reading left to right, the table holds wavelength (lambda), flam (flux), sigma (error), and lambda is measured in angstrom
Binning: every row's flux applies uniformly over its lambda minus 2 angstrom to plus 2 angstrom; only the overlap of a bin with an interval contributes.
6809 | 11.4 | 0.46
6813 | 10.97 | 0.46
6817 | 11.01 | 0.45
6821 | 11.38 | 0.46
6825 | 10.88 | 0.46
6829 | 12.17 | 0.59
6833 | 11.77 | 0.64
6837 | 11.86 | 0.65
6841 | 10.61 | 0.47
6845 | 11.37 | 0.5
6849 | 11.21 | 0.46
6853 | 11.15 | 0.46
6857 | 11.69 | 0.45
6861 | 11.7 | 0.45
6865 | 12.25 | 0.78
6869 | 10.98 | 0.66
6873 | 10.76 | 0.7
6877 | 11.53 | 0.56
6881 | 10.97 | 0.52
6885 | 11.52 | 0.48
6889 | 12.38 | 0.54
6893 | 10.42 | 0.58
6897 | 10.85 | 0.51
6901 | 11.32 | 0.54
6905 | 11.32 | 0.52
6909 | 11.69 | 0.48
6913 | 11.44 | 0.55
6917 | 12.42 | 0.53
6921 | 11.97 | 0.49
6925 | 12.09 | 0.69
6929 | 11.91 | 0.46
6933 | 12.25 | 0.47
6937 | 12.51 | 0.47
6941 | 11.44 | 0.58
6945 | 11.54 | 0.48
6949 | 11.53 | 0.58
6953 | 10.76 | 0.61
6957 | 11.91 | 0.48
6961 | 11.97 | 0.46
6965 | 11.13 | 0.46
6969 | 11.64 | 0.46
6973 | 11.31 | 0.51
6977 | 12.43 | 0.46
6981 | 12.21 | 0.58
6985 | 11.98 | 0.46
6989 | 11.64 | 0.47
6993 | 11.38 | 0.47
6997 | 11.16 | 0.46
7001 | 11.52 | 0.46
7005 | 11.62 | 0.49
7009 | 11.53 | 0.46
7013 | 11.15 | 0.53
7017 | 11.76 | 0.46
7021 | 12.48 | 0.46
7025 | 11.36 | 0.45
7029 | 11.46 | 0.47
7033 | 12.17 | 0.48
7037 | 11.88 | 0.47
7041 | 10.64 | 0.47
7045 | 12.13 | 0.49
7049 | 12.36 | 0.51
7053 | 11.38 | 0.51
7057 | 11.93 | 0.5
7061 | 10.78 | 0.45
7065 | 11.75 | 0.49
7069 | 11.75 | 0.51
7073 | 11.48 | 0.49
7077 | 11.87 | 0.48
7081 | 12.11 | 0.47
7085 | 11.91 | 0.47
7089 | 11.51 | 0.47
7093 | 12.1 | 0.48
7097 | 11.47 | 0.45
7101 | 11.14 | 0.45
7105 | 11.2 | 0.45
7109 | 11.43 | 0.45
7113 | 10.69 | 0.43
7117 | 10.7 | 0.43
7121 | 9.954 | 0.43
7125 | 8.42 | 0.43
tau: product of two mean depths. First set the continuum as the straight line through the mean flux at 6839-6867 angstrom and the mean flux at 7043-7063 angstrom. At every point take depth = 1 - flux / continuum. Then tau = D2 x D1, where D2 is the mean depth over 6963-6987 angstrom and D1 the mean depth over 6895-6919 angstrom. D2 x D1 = 0.0000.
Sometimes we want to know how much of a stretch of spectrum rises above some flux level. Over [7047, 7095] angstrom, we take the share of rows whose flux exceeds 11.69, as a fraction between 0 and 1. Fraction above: 0.67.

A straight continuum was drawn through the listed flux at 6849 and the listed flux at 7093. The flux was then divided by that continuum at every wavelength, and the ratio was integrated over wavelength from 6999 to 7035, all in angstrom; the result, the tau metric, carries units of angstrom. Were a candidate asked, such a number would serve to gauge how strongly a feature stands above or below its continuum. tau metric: 35.5 angstrom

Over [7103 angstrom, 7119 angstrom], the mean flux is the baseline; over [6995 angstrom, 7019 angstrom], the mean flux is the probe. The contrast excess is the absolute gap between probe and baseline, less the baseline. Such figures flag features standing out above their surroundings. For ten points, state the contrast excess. -10.6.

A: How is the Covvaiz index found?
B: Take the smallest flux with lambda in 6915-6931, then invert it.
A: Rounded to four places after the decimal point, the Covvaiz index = 0.0840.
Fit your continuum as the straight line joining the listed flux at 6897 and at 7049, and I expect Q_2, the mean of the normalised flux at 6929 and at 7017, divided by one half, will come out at 2.04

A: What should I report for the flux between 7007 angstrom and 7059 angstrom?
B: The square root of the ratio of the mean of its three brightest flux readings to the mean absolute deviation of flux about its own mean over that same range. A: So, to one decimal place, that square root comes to 5.4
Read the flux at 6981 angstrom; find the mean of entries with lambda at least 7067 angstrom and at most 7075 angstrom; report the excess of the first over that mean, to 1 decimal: 0.6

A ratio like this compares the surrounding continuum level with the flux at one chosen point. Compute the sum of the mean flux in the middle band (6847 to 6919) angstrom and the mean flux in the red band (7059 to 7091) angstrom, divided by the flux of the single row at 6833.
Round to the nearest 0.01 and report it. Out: 1.96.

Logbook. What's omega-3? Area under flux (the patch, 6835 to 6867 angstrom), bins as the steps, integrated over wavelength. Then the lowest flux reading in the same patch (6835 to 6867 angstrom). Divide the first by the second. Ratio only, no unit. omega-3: 34.6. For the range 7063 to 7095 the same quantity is 32.9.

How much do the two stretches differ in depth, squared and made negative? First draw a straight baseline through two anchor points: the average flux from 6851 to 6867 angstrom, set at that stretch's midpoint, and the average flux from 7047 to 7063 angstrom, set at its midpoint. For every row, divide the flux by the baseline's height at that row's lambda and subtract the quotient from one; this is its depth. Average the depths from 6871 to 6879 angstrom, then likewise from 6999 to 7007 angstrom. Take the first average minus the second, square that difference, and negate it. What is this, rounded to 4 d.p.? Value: -0.0017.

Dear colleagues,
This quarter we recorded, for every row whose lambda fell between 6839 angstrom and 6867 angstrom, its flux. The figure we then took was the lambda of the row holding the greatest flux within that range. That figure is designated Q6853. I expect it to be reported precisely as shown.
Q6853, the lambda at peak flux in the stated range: 6865 angstrom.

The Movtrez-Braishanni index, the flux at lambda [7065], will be 11.75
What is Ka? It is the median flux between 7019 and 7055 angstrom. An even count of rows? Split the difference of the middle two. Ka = 11.88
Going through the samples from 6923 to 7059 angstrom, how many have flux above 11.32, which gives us 28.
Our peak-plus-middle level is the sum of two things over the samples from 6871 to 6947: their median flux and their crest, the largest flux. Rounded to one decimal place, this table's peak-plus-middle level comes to 24.0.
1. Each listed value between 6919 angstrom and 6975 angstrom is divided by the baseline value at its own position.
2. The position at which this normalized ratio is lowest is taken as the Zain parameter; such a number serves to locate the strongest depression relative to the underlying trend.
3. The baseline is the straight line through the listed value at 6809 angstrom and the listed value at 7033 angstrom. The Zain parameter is 6953 angstrom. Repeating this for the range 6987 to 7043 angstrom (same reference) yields 7041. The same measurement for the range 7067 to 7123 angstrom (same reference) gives 7121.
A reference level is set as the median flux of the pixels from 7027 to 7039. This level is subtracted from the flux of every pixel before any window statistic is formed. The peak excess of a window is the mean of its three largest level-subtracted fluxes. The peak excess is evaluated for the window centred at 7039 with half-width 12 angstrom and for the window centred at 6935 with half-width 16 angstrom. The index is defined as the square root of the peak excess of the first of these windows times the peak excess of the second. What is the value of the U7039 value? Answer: 0.37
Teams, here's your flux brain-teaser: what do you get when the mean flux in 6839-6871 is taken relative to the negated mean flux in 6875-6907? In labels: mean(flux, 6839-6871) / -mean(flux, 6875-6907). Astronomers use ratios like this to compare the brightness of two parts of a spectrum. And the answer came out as -1.01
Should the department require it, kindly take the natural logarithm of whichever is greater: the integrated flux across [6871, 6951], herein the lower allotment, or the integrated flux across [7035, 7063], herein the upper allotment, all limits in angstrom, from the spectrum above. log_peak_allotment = 6.83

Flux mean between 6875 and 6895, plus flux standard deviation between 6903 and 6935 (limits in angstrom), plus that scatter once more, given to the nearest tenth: 12.1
